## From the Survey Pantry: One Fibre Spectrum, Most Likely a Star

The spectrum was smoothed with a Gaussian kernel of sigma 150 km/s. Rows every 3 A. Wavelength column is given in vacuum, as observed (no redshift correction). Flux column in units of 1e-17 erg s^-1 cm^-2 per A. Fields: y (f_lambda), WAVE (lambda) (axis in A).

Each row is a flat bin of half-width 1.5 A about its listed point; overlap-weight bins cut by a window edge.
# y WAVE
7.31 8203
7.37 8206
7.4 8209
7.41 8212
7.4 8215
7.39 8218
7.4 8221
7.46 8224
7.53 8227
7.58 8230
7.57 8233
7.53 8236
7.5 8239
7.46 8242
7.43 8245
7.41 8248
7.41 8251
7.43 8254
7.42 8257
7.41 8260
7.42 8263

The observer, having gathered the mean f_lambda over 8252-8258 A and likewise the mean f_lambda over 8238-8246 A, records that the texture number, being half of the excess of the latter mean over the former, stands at 0.019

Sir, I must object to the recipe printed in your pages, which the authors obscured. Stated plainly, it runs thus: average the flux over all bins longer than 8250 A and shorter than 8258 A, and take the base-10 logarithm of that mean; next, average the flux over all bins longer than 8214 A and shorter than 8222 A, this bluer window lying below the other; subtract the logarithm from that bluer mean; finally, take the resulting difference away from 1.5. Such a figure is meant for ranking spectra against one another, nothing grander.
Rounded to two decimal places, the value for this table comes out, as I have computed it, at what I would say -5.03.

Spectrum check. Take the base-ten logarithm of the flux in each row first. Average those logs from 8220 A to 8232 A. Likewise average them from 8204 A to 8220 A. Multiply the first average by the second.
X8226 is 0.760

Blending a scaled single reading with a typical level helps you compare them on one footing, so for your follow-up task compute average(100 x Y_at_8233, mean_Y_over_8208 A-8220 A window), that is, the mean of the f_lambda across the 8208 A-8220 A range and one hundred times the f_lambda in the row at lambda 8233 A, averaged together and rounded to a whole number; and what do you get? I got 382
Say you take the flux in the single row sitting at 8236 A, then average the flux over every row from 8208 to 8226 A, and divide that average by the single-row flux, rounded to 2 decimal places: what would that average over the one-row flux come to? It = 0.98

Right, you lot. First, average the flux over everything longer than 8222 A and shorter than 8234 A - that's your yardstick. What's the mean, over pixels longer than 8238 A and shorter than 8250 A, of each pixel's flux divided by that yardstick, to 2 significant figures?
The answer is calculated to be 0.99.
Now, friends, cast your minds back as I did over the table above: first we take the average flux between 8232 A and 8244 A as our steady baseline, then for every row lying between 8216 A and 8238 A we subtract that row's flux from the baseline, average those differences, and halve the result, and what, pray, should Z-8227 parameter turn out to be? 0.01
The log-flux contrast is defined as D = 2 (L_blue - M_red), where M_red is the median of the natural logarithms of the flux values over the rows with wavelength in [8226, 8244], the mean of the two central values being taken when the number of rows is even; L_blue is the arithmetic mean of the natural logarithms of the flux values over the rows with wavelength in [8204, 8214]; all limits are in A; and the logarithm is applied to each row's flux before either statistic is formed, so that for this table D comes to -0.04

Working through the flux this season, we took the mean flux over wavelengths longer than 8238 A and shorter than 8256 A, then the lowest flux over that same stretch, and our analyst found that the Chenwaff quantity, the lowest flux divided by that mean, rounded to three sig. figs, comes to 0.996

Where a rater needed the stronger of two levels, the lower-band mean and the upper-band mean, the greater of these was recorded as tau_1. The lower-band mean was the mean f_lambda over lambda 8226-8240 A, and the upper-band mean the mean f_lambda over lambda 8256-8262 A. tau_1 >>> 7.54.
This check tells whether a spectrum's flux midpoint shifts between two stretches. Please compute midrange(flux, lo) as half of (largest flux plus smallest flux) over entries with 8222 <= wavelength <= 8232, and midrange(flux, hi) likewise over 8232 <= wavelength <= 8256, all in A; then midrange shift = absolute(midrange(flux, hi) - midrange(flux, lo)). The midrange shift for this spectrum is 0.030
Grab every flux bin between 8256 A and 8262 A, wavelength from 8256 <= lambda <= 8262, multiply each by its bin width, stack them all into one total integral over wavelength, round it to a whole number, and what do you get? 44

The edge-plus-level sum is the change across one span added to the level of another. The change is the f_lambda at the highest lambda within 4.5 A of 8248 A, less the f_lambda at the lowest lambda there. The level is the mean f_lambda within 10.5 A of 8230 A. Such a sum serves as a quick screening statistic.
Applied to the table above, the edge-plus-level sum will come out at 7.49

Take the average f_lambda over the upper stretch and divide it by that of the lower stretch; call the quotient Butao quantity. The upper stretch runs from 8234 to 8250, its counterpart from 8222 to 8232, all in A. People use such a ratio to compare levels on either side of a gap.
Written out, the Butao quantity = 0.99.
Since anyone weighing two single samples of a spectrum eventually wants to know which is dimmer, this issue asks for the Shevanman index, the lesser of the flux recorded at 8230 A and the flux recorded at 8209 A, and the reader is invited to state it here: 7.40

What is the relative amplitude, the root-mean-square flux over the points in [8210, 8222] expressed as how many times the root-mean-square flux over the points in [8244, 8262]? 1.00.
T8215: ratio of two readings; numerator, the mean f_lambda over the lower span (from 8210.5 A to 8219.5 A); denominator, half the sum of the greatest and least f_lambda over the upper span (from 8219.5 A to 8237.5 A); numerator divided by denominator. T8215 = 0.99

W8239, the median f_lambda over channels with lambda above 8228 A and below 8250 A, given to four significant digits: 7.500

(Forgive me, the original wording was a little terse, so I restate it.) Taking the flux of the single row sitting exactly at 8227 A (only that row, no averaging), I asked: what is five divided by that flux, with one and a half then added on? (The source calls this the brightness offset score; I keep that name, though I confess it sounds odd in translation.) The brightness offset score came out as 2.16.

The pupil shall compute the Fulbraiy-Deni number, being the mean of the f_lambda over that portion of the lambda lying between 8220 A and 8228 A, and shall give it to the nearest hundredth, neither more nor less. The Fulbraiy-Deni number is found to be 7.46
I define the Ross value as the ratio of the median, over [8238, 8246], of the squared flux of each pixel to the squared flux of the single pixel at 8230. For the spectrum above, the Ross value 0.969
